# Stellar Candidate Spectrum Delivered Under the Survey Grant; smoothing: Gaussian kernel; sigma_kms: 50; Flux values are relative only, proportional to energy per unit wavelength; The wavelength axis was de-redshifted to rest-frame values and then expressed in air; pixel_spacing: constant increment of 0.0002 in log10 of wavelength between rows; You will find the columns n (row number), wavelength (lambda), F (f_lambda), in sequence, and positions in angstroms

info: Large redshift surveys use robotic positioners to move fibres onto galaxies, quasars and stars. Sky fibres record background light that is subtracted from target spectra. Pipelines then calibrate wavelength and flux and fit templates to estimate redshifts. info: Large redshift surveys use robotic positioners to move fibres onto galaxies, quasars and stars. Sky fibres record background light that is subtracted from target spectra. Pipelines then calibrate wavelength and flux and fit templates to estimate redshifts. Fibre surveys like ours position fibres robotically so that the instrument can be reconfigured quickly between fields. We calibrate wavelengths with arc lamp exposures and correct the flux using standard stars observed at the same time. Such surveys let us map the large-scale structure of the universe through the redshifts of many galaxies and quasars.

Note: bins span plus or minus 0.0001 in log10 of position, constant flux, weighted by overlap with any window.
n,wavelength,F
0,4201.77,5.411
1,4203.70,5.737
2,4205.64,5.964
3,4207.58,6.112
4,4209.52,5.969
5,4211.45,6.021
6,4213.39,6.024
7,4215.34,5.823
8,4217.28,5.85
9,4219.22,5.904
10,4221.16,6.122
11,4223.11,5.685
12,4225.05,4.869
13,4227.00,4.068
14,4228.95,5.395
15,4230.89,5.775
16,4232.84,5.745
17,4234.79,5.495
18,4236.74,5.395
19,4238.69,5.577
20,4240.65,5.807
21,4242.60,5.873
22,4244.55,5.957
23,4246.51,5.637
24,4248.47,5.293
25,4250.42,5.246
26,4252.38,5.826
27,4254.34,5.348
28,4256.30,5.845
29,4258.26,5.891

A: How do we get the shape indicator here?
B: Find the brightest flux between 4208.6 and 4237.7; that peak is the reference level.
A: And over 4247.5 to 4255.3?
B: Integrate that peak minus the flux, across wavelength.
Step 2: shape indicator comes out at 5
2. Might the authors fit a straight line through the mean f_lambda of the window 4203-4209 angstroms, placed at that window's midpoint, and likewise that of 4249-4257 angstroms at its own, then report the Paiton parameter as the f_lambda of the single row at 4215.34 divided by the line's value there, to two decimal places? 0.99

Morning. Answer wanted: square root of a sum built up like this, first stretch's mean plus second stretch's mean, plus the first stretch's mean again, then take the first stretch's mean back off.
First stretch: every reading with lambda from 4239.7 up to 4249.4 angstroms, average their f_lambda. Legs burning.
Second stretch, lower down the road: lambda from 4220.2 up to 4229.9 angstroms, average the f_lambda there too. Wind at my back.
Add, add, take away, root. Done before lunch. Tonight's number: 3.31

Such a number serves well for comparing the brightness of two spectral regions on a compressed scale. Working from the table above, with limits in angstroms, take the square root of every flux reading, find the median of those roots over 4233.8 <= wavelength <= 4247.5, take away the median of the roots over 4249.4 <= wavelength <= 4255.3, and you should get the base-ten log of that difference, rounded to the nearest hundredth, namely -1.21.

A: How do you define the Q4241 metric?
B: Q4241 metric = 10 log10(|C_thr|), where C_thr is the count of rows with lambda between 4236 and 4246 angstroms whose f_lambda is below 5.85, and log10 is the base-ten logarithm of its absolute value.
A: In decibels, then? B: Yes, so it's 4.8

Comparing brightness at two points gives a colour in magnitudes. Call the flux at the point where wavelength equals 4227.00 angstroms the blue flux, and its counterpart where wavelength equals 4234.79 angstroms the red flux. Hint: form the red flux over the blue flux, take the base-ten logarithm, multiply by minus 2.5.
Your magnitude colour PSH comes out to -0.33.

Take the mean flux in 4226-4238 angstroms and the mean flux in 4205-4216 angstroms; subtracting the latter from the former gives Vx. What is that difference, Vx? -0.67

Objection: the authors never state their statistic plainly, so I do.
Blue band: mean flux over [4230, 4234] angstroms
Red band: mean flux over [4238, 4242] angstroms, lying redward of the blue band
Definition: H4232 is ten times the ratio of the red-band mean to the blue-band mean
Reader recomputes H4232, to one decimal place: 9.9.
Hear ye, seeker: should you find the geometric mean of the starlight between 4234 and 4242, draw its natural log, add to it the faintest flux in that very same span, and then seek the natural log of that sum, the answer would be 1.96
